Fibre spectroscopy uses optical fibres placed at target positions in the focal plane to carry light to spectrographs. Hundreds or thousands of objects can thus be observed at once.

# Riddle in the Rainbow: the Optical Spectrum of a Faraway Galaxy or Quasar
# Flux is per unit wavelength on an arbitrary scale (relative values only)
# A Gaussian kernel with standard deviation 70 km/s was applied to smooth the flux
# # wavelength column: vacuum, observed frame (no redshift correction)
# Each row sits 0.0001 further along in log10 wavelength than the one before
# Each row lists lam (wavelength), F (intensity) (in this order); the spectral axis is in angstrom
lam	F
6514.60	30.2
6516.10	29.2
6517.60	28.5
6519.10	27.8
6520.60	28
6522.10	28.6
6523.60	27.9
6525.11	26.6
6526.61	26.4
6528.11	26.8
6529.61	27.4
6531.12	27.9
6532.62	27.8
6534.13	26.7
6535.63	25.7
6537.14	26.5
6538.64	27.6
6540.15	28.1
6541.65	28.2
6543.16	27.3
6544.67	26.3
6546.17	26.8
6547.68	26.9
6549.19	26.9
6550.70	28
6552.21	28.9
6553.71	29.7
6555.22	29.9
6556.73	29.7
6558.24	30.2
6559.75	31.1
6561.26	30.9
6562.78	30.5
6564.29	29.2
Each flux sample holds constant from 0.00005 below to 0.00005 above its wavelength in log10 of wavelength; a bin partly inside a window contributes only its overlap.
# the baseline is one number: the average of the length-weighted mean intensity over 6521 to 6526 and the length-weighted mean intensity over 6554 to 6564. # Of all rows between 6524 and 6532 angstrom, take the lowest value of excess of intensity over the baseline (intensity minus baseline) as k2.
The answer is -2.6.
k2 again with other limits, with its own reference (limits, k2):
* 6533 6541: -3.3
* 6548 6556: -2.1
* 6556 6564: 0.7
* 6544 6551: -2.7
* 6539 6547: -2.7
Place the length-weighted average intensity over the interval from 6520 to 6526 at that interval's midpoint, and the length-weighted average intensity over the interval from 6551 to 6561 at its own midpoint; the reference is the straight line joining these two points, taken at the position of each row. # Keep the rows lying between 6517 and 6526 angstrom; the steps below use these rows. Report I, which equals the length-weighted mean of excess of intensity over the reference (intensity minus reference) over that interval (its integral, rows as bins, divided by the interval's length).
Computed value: 0.2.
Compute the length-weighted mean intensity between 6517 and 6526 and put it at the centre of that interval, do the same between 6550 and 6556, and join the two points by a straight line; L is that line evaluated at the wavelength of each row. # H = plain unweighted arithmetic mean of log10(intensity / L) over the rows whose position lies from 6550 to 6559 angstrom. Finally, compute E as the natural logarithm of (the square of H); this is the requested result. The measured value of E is -12.1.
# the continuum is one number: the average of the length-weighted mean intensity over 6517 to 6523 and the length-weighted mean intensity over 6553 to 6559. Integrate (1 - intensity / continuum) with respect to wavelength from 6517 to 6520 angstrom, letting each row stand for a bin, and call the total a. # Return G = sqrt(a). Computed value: 0.3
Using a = 0.10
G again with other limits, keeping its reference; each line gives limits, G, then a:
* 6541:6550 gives 0.8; 0.62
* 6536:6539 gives 0.5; 0.23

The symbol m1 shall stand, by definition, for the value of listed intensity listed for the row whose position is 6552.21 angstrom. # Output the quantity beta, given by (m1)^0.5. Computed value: 5.38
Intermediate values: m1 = 28.9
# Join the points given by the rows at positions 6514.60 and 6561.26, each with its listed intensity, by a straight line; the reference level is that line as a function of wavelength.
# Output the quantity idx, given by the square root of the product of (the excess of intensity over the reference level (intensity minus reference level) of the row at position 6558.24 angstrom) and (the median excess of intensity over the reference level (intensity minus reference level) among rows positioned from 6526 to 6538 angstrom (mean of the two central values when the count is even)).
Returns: 1.6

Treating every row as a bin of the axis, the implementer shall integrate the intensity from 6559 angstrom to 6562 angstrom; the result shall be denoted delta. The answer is 93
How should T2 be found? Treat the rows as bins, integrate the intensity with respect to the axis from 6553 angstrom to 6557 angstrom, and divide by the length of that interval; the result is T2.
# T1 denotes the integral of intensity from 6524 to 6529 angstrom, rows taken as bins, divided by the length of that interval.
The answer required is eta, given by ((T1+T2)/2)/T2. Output 0.95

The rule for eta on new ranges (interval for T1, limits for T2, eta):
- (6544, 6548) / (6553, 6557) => 0.95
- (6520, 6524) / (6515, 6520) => 0.99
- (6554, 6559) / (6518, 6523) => 1.03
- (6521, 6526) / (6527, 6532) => 1.01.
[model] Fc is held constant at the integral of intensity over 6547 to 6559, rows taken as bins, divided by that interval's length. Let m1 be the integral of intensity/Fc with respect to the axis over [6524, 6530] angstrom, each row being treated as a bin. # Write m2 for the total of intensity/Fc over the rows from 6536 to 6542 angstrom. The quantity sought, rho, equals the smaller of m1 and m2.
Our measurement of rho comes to 3.83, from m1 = 5.6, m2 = 3.83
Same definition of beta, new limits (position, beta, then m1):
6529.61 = 5.23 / 27.4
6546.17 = 5.18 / 26.8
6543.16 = 5.22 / 27.3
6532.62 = 5.27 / 27.8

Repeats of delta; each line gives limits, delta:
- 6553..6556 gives 89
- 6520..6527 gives 193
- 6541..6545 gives 109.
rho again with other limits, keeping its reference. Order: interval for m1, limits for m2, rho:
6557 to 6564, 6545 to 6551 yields 3.77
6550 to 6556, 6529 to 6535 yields 3.81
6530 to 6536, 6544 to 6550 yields 3.71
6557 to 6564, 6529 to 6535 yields 3.81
